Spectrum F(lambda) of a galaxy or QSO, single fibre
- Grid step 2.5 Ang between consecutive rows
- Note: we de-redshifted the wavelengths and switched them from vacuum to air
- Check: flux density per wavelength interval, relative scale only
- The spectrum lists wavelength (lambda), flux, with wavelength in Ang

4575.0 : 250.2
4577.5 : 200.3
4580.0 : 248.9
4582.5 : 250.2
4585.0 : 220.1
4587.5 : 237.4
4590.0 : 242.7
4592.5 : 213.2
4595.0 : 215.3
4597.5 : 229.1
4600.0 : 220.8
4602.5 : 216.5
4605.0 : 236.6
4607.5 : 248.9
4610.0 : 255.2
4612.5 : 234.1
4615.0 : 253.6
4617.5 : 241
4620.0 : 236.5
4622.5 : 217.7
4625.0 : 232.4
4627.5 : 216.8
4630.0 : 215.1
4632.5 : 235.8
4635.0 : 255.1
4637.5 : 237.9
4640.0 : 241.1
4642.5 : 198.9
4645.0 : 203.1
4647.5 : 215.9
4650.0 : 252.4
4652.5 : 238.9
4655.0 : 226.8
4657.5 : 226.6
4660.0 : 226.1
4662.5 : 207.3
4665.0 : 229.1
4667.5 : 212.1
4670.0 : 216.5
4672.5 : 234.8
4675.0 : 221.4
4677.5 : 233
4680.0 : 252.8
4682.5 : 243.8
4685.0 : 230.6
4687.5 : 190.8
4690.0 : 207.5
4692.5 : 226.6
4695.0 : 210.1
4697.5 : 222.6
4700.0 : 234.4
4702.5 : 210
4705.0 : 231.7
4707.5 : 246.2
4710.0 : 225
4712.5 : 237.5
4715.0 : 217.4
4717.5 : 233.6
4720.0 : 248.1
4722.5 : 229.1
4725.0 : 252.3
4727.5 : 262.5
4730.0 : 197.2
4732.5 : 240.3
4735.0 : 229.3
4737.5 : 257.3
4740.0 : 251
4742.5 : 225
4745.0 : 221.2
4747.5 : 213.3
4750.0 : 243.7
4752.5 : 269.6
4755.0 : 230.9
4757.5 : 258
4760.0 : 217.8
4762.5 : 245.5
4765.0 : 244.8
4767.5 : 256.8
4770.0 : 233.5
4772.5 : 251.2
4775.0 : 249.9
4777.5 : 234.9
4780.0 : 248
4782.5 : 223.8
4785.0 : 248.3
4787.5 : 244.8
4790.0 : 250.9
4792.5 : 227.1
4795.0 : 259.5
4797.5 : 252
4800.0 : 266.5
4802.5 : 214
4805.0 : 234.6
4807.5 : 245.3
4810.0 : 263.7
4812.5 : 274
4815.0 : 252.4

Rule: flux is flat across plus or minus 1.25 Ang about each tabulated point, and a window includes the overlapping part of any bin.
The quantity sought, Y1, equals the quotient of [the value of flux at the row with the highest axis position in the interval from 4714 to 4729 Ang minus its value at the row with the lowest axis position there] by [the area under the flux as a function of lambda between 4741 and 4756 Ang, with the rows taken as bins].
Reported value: 0.013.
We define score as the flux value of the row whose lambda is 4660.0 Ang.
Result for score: 226.1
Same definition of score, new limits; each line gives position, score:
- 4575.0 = 250.2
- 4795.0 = 259.5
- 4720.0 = 248.1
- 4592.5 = 213.2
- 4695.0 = 210.1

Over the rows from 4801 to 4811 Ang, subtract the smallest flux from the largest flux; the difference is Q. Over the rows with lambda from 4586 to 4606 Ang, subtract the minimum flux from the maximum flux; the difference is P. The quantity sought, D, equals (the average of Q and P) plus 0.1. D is 40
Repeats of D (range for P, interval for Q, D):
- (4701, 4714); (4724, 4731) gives 51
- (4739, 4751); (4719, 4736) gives 52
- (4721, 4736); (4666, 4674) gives 44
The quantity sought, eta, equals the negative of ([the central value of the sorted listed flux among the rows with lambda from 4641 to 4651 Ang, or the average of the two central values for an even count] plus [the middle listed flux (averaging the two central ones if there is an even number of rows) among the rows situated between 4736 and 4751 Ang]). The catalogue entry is -444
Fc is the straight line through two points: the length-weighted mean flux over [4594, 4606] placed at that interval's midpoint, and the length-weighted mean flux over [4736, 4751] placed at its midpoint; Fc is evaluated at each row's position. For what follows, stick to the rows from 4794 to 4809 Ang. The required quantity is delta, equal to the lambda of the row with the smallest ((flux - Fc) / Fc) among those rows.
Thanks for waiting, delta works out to 4802.5 Ang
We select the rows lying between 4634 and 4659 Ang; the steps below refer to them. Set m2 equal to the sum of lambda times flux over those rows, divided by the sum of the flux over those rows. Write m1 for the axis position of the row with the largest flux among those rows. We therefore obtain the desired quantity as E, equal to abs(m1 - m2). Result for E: 11.2 Ang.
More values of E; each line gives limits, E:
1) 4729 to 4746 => 0.1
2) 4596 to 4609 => 4.9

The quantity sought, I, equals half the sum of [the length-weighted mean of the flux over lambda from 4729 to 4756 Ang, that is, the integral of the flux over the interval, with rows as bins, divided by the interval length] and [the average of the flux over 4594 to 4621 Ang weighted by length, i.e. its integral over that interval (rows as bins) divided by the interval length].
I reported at 235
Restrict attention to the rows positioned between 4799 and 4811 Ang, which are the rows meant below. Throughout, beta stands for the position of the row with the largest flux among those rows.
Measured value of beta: 4800.0 Ang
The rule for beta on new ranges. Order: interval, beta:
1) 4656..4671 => 4665.0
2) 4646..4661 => 4650.0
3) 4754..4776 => 4757.5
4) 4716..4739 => 4727.5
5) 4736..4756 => 4752.5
